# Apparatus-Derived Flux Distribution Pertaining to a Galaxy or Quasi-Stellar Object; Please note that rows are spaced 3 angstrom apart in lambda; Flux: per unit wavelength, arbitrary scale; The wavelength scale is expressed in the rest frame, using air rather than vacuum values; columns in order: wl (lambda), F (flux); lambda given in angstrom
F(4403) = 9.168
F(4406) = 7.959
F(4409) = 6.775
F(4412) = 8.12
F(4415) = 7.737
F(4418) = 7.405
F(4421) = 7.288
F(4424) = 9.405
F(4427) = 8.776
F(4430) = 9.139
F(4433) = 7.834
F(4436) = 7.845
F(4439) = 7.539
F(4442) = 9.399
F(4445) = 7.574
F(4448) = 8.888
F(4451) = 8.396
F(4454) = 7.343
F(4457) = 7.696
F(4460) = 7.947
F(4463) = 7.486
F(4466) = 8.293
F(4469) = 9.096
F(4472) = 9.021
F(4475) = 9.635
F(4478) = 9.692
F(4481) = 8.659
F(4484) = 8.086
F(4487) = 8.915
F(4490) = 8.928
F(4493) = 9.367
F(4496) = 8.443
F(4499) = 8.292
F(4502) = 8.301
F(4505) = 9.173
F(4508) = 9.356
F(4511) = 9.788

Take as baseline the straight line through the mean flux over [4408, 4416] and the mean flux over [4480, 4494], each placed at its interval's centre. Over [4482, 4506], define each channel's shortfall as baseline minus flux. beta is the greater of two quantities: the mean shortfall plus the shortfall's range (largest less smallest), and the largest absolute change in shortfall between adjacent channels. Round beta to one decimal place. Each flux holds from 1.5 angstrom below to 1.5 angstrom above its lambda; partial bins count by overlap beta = 1.4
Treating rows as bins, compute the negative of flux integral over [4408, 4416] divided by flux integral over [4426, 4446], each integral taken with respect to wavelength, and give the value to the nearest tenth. -0.4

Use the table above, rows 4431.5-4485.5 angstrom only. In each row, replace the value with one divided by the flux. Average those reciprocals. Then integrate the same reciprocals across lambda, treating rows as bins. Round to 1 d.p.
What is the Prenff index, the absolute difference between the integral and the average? 6.4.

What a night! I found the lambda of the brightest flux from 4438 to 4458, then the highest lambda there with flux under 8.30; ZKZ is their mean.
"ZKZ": 4449.5 angstrom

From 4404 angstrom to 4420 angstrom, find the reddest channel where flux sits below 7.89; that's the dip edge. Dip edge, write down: 4418 angstrom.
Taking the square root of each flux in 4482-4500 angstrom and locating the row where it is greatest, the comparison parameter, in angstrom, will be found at 4493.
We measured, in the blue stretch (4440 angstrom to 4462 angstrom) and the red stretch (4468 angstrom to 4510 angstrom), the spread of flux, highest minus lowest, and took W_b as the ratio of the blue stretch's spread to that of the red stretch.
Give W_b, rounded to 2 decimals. 1.28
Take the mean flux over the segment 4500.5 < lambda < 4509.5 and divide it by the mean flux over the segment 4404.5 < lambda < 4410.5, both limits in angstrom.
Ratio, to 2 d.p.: 1.21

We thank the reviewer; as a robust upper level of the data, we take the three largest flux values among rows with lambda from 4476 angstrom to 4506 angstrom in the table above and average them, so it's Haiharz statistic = 9.41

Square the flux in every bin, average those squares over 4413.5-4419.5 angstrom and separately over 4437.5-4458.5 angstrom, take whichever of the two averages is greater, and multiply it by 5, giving 332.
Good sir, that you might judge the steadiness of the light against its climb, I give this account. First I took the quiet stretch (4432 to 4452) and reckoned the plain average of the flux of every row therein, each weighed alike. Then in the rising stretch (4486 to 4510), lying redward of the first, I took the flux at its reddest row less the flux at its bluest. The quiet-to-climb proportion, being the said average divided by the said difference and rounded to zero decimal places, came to 19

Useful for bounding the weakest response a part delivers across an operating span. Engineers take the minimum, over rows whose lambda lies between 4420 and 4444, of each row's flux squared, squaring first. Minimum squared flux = 53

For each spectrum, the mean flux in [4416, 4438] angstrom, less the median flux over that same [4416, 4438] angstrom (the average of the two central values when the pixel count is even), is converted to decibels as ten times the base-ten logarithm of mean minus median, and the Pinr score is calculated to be -4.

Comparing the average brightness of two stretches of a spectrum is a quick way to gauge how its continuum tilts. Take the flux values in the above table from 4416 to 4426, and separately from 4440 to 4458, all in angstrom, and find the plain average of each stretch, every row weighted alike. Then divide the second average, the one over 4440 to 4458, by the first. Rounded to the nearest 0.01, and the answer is 1.02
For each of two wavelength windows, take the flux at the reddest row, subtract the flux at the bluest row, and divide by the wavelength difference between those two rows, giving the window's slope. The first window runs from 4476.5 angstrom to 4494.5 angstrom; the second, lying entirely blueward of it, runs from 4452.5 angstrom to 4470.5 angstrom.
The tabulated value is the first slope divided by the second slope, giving -0.19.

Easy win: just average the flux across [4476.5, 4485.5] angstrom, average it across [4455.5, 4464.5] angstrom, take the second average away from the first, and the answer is 1.1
